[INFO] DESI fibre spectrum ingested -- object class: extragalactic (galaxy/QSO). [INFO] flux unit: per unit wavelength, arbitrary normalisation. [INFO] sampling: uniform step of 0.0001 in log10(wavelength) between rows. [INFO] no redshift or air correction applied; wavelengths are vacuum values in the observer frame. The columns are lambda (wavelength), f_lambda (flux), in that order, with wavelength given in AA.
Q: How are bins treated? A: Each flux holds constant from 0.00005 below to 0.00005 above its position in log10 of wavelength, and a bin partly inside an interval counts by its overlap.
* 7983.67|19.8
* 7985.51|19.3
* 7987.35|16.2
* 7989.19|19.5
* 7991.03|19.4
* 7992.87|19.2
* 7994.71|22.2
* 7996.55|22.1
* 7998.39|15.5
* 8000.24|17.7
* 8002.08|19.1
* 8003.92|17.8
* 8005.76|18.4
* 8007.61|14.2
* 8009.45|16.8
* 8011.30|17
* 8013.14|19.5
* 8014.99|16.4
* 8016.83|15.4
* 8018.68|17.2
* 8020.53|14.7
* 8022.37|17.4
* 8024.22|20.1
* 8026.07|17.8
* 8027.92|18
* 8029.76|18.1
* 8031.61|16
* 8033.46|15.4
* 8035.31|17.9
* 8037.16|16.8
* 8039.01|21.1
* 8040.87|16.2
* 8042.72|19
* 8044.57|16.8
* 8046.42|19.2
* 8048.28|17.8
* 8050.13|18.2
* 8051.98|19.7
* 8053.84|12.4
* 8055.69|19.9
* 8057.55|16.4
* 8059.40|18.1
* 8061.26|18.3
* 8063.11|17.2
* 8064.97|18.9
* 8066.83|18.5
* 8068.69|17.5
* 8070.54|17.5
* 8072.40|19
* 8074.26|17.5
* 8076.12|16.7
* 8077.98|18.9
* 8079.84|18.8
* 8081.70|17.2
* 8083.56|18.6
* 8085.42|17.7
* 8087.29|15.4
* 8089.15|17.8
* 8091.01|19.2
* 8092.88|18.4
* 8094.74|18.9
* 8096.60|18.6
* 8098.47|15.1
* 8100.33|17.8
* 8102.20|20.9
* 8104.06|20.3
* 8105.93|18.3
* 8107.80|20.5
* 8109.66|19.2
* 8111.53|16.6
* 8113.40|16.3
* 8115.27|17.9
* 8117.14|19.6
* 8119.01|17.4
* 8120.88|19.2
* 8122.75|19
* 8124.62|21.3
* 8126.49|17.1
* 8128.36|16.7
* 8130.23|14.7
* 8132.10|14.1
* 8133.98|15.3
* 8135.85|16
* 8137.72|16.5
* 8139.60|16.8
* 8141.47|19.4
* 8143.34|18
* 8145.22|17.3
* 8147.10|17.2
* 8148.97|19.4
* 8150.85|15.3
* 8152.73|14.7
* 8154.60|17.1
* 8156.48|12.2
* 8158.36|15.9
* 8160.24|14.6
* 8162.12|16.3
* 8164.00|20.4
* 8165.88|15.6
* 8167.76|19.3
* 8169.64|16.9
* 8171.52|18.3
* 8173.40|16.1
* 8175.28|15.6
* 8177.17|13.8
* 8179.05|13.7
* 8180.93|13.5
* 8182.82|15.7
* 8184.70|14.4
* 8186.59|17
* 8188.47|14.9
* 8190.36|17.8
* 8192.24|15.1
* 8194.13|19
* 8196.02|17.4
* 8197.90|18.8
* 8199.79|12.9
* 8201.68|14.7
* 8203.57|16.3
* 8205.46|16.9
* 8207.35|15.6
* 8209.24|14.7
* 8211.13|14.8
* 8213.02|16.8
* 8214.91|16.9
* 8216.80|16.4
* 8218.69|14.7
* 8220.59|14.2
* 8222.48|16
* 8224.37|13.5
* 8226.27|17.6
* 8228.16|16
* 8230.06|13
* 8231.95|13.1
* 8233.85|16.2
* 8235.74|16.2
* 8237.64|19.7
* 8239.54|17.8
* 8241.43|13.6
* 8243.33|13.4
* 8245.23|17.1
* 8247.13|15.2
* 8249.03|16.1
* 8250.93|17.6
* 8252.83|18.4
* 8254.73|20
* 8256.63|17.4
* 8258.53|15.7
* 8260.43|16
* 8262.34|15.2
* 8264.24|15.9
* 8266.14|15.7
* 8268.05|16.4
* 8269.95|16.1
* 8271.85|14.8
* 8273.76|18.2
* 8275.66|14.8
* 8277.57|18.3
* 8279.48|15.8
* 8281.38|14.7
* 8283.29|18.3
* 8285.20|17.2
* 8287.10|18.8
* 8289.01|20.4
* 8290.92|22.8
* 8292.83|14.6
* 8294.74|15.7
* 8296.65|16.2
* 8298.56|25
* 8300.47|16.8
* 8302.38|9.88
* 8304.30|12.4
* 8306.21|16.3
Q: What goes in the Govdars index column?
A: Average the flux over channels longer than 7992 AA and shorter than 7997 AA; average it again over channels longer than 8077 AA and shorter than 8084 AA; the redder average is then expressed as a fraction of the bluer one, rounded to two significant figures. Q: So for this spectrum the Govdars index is 0.87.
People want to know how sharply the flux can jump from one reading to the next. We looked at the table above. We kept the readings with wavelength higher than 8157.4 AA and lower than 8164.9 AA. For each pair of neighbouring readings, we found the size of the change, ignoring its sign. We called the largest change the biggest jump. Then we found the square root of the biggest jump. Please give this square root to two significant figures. 2.0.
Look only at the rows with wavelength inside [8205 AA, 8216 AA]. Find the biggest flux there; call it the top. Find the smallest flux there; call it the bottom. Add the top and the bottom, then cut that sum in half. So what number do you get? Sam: 15.8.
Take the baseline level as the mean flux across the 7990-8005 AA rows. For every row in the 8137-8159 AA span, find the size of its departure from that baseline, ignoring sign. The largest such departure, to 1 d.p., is 6.9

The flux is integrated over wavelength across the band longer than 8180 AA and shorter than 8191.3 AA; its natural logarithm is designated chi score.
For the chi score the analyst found 5.17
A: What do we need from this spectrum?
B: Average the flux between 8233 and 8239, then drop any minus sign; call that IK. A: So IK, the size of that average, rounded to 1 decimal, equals 17.4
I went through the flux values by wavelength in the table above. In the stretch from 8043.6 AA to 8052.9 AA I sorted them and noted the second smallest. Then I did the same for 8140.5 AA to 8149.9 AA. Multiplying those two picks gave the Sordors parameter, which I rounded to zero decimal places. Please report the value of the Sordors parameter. 308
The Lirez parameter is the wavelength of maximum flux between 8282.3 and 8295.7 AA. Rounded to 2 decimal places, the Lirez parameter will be 8290.92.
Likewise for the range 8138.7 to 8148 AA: 8141.47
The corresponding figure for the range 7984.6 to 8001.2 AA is 7994.71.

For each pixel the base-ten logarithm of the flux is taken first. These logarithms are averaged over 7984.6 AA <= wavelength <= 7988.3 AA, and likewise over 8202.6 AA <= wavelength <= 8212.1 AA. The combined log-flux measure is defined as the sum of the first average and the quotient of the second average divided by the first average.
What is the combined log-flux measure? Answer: 2.20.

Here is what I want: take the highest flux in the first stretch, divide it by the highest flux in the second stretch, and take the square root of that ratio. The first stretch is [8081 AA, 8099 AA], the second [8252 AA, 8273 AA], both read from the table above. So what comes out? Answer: 0.98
